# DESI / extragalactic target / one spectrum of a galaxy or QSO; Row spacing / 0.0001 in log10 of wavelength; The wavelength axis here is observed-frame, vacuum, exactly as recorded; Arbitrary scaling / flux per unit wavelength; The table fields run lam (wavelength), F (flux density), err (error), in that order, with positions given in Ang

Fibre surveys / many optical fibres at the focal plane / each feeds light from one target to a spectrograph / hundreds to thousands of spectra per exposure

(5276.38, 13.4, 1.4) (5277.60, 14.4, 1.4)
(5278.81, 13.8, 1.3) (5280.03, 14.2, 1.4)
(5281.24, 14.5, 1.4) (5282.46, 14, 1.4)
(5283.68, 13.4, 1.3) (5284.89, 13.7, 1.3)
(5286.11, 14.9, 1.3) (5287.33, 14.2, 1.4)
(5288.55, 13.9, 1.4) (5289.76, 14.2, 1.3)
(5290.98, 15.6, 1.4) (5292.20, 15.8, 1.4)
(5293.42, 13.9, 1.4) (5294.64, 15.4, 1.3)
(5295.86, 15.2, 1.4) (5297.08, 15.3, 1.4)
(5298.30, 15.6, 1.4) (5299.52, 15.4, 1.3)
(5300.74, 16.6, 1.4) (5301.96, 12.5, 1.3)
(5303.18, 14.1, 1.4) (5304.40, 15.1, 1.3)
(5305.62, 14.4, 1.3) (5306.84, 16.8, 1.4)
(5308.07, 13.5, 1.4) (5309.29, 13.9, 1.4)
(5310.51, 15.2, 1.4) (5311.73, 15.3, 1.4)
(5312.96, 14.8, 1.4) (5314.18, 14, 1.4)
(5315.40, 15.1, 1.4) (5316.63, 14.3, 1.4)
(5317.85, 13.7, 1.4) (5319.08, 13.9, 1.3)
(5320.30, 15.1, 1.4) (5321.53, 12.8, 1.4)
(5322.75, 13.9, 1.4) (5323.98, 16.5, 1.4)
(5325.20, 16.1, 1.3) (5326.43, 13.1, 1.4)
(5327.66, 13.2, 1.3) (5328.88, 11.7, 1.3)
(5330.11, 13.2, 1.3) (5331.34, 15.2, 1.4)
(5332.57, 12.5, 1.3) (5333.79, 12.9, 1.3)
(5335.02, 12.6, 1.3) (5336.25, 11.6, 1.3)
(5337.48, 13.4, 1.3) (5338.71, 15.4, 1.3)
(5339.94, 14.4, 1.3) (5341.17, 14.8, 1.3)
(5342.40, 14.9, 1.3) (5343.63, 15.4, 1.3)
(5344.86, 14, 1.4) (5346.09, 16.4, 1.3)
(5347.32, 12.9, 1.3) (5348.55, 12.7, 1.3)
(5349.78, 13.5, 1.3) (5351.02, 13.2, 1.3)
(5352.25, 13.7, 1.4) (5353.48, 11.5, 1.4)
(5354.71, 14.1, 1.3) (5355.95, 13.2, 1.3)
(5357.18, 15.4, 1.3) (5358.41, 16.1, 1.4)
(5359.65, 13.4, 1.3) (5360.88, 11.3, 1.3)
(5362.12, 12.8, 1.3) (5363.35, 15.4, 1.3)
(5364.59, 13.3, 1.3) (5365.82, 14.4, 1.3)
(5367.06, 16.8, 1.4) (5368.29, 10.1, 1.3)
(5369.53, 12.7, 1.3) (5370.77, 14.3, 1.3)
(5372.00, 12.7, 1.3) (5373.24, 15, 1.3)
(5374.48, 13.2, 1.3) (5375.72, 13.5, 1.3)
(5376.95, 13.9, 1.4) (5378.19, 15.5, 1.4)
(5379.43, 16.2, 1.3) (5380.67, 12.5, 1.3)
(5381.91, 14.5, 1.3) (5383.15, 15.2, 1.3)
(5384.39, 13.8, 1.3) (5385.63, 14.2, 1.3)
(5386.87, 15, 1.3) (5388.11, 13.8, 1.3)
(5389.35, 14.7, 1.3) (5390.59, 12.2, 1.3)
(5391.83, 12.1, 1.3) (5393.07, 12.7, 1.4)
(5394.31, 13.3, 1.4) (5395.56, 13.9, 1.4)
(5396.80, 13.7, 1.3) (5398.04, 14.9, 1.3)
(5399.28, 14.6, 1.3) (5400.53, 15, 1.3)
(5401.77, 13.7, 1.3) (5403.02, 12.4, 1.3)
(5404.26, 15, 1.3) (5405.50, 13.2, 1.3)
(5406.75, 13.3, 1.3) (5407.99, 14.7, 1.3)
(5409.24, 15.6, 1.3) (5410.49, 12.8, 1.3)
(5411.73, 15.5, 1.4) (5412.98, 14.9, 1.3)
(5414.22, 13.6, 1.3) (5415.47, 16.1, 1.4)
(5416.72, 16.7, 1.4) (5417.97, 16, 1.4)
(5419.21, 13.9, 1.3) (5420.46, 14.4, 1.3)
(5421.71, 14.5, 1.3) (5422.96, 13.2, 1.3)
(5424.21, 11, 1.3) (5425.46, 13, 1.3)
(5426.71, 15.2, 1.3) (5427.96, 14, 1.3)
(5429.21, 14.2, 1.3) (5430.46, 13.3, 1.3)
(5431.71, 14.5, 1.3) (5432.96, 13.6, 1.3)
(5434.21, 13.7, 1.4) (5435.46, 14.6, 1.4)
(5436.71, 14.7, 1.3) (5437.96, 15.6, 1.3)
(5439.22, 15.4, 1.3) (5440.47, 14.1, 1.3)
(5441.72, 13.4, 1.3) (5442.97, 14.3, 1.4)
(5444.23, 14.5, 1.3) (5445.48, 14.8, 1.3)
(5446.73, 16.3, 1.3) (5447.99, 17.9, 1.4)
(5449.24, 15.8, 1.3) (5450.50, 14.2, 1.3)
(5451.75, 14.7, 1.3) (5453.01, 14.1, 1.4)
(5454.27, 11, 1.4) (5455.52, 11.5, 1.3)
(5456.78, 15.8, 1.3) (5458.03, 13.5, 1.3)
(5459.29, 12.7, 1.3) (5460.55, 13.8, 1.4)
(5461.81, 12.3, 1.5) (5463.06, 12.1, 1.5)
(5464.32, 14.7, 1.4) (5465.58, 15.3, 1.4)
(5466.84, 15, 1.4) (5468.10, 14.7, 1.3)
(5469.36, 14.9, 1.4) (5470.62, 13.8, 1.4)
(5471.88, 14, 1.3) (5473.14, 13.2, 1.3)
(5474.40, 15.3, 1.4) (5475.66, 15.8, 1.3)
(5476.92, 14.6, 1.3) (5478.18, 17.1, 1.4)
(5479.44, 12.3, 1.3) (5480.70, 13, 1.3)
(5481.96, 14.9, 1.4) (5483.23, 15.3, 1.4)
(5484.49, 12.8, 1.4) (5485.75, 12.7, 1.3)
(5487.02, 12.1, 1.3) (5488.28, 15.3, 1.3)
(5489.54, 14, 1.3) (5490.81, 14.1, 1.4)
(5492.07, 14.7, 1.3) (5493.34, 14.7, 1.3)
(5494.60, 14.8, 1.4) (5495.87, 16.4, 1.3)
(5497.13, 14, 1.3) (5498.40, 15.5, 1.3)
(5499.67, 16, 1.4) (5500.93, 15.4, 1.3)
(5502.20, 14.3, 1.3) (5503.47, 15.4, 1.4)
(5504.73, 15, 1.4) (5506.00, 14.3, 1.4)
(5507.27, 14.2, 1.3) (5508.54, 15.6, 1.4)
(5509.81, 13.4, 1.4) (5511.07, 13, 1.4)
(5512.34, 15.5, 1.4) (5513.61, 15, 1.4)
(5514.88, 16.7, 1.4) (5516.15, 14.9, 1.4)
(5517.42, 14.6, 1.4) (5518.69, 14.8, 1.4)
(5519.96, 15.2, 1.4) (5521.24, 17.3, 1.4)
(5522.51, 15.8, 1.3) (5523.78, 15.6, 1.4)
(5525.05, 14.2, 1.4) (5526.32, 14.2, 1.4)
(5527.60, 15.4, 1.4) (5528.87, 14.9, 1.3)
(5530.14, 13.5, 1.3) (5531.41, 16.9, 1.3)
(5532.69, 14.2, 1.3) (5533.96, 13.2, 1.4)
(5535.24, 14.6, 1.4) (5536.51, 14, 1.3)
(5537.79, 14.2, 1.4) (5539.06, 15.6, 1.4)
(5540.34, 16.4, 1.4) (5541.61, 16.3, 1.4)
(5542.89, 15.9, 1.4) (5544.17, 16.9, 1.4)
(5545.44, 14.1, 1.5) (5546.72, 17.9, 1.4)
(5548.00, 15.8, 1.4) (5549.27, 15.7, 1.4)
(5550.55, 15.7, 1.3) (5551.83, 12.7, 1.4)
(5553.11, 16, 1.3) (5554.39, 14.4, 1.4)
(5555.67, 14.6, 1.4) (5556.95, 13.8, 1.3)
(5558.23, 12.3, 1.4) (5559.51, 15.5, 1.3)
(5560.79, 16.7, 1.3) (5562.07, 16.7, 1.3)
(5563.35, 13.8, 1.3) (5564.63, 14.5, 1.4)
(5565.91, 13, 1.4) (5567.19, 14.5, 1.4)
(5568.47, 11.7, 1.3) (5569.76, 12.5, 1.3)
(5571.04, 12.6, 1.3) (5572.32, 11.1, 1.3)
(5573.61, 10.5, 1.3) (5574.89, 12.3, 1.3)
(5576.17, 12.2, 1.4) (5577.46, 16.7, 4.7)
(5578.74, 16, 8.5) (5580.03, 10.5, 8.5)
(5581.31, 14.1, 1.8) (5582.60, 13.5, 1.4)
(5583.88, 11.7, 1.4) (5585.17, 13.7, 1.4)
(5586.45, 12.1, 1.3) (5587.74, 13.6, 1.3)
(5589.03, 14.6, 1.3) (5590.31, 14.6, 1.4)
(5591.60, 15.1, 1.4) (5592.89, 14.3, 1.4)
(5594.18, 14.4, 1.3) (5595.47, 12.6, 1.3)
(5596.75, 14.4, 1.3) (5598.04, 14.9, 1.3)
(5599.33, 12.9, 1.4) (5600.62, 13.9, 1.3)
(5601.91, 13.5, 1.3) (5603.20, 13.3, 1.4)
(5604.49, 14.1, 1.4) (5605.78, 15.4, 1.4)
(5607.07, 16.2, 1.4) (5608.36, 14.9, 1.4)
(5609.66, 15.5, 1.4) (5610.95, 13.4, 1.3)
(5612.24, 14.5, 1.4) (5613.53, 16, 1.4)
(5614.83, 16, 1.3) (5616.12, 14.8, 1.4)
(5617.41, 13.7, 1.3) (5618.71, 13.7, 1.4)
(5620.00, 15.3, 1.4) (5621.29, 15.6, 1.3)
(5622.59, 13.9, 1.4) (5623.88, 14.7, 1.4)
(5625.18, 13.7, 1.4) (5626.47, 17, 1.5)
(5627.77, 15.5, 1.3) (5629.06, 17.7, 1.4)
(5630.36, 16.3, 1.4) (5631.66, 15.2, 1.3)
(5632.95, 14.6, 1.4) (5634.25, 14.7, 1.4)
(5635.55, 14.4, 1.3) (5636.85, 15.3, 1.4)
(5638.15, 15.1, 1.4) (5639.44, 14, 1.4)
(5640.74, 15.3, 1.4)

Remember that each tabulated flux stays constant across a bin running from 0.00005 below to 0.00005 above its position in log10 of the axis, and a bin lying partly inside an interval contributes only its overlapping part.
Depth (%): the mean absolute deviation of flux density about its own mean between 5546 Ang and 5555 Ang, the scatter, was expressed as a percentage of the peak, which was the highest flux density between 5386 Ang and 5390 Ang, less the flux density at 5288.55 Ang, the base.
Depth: 99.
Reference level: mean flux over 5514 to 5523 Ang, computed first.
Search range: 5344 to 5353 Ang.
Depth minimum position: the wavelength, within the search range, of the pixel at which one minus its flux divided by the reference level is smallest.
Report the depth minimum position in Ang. 5346.09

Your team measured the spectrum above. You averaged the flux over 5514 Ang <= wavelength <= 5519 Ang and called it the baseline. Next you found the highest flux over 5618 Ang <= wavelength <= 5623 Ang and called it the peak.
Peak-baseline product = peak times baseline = 238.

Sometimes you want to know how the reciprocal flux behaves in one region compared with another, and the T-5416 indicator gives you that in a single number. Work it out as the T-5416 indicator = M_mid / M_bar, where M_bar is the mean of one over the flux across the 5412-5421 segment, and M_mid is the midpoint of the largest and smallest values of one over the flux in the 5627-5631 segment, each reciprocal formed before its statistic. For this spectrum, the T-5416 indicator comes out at 0.91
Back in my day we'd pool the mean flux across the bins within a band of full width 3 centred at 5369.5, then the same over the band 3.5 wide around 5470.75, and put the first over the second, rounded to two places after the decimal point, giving 0.87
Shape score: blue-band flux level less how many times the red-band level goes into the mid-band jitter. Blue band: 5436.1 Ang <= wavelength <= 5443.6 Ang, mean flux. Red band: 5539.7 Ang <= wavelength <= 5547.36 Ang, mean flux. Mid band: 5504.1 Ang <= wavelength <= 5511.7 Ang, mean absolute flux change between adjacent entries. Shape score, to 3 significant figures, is 14.5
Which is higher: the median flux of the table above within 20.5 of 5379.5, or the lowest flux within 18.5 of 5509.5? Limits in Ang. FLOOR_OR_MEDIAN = 13.80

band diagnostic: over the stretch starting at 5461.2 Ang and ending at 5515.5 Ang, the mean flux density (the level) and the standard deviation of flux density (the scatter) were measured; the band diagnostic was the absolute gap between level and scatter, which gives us 13.3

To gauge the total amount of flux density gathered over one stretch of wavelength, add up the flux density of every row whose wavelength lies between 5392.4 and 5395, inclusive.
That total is 26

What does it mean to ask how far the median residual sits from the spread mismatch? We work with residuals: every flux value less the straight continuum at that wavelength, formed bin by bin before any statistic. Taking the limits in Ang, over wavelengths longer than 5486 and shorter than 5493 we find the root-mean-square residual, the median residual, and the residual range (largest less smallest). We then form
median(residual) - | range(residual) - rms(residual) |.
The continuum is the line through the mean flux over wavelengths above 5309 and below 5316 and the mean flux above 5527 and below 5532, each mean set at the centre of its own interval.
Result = -2.69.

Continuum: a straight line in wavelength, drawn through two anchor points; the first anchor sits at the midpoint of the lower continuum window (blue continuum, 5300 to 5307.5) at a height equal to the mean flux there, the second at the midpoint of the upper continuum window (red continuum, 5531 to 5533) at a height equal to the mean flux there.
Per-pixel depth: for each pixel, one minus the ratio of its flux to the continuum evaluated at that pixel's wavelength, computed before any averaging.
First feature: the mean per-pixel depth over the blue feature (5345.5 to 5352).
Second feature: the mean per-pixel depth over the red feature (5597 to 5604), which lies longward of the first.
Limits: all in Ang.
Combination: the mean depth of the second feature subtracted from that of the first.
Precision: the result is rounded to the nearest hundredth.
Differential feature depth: -0.04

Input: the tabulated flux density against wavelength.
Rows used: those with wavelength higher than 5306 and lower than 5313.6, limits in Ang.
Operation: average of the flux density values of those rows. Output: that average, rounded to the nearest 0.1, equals 14.9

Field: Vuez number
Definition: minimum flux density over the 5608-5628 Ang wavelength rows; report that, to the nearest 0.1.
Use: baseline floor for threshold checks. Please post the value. 13.4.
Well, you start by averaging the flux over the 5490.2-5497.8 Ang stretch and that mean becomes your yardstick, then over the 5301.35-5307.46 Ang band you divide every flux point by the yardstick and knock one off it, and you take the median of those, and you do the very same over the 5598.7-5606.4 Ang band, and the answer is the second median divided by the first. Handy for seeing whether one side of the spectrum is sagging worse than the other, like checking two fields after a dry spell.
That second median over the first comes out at 2.8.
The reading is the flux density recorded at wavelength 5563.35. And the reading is 13.8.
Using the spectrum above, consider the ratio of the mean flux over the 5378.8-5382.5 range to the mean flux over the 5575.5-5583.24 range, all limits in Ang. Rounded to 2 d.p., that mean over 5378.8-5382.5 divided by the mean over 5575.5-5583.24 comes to 1.04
